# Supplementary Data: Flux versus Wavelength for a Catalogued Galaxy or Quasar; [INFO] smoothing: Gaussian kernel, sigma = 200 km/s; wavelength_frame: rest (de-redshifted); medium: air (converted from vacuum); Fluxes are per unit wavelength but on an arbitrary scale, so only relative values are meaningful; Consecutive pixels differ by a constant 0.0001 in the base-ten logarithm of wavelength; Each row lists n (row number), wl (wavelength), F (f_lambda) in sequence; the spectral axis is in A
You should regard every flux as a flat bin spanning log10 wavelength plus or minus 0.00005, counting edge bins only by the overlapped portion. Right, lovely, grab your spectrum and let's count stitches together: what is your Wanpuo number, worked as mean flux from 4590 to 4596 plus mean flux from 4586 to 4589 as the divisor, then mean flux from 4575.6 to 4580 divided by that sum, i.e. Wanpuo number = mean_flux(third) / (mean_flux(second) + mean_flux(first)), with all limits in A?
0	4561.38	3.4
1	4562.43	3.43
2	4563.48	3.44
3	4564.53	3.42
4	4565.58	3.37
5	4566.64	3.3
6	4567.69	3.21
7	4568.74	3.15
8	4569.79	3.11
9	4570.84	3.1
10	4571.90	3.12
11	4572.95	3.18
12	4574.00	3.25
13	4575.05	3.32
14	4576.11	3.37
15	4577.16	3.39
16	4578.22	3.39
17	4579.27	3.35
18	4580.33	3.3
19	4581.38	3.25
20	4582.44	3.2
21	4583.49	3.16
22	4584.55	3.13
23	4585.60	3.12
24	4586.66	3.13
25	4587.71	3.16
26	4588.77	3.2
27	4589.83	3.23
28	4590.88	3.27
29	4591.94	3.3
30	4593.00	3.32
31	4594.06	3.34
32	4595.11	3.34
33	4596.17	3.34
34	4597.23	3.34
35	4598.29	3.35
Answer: 0.521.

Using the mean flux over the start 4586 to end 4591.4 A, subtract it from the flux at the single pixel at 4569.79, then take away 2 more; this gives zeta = -2.09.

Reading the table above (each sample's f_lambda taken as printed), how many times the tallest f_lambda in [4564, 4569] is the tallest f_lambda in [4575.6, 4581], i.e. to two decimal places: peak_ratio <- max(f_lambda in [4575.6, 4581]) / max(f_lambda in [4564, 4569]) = 0.99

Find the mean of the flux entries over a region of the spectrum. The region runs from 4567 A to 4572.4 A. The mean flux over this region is 3.14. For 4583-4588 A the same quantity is 3.14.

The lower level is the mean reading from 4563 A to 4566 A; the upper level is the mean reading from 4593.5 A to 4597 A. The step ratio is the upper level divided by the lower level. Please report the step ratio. 0.98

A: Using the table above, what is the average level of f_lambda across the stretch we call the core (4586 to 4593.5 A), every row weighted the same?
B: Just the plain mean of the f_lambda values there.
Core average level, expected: 3.23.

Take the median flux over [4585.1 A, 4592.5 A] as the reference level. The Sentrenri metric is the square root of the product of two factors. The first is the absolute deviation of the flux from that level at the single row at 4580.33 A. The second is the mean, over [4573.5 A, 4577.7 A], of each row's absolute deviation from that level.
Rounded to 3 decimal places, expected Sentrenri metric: 0.115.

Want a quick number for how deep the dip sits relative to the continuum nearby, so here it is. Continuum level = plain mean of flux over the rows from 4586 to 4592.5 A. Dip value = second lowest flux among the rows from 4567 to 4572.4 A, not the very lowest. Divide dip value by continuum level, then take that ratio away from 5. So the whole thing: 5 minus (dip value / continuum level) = 4.03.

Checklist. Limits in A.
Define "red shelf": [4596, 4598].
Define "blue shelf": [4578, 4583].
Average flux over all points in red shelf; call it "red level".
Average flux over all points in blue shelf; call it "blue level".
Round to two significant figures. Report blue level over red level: 0.99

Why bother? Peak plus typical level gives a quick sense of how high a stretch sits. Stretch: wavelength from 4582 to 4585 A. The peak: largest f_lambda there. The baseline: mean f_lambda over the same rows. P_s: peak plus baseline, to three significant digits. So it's 6.36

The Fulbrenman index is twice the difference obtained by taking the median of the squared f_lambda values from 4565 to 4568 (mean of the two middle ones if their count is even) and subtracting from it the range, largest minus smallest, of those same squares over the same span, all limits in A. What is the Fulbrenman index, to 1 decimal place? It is 19.7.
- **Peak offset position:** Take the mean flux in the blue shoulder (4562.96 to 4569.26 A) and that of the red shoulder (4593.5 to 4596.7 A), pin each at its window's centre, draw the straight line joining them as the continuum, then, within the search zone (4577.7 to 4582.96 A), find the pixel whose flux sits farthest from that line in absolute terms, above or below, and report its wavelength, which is 4582.44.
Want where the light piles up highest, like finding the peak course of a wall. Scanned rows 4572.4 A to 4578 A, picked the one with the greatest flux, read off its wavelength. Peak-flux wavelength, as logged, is 4577.16 A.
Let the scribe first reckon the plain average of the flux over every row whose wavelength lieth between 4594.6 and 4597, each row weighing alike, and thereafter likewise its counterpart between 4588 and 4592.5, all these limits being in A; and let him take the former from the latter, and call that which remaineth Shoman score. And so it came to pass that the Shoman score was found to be -0.09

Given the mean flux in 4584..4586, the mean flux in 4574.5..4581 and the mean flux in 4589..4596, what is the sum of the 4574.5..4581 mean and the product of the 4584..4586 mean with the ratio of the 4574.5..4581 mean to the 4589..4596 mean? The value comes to 6.53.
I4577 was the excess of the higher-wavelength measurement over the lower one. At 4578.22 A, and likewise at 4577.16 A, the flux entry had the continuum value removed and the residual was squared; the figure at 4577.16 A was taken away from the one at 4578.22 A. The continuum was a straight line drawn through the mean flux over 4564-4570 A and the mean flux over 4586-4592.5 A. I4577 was 0.001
